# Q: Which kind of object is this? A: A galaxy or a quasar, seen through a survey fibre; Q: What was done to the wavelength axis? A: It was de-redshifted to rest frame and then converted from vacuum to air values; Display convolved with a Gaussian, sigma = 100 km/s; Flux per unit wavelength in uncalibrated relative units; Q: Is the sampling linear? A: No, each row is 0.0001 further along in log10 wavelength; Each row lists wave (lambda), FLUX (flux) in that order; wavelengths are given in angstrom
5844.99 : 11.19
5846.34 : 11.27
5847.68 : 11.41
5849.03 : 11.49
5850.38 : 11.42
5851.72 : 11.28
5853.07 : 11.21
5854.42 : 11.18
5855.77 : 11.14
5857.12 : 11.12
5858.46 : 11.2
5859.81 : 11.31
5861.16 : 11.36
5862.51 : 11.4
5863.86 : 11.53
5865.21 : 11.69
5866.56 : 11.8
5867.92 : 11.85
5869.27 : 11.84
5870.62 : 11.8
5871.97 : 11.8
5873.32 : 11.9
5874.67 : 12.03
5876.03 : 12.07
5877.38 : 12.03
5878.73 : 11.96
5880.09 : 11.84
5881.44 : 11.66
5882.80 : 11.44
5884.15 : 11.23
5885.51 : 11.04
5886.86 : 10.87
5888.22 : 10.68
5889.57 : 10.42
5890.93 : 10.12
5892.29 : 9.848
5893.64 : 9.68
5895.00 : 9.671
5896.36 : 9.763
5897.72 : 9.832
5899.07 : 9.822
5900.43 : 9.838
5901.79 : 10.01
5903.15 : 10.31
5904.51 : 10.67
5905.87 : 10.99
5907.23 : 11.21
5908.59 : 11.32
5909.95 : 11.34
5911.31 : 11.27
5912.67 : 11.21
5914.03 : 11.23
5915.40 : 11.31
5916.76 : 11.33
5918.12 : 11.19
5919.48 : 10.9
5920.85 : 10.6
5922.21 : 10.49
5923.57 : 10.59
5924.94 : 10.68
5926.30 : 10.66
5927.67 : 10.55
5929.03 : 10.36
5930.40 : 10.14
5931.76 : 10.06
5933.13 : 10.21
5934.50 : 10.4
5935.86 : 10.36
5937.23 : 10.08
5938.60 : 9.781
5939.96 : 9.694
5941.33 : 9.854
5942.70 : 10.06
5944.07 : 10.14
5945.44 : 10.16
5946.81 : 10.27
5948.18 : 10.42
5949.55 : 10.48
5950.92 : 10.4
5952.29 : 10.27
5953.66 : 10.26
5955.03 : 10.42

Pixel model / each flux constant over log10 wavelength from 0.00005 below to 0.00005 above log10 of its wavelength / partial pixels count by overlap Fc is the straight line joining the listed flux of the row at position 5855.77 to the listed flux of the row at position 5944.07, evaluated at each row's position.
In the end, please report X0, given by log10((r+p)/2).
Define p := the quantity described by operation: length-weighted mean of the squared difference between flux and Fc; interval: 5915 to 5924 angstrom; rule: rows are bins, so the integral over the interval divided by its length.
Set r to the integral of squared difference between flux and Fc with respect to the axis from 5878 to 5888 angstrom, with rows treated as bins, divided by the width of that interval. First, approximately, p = 0.3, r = 0.5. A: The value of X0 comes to -0.40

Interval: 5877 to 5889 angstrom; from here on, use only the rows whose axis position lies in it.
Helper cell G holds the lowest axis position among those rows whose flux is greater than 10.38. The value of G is 5877.38 angstrom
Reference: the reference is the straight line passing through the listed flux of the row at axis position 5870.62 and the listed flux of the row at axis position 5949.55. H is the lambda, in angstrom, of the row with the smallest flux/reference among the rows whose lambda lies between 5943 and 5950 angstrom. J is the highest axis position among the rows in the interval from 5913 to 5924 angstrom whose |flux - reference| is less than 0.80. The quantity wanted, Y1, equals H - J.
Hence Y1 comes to 20.5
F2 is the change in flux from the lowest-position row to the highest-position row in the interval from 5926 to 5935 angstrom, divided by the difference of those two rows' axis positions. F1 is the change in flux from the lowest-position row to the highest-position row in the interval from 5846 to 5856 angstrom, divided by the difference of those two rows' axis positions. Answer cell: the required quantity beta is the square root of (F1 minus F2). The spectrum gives 0.13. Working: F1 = -0.014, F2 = -0.03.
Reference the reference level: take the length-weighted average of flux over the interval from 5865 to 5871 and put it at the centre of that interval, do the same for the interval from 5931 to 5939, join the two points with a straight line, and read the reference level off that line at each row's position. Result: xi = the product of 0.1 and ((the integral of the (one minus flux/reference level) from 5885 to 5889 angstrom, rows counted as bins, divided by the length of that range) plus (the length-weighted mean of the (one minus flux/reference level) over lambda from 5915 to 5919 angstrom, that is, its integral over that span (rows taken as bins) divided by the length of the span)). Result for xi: -0.002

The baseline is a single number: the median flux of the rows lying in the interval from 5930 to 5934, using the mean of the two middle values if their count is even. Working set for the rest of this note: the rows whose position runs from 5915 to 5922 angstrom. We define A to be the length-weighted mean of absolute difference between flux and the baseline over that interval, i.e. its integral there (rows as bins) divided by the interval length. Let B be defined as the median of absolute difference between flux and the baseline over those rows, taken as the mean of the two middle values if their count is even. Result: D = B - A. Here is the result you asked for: 0.17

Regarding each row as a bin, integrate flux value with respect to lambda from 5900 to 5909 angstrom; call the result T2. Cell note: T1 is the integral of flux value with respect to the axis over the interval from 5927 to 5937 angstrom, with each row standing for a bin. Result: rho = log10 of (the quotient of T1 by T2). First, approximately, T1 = 103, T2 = 96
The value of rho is 0.03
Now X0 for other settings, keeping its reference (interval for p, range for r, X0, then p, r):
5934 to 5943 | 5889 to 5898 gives -0.40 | 0.1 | 0.7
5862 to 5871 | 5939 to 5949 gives -0.54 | 0.5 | 0.1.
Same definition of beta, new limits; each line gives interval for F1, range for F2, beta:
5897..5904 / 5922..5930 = 0.33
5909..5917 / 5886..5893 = 0.43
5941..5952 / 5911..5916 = 0.22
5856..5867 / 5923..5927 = 0.22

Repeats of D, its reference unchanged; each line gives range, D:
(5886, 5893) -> -0.10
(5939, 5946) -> -0.10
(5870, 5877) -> -0.03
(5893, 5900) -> -0.01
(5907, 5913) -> -0.01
